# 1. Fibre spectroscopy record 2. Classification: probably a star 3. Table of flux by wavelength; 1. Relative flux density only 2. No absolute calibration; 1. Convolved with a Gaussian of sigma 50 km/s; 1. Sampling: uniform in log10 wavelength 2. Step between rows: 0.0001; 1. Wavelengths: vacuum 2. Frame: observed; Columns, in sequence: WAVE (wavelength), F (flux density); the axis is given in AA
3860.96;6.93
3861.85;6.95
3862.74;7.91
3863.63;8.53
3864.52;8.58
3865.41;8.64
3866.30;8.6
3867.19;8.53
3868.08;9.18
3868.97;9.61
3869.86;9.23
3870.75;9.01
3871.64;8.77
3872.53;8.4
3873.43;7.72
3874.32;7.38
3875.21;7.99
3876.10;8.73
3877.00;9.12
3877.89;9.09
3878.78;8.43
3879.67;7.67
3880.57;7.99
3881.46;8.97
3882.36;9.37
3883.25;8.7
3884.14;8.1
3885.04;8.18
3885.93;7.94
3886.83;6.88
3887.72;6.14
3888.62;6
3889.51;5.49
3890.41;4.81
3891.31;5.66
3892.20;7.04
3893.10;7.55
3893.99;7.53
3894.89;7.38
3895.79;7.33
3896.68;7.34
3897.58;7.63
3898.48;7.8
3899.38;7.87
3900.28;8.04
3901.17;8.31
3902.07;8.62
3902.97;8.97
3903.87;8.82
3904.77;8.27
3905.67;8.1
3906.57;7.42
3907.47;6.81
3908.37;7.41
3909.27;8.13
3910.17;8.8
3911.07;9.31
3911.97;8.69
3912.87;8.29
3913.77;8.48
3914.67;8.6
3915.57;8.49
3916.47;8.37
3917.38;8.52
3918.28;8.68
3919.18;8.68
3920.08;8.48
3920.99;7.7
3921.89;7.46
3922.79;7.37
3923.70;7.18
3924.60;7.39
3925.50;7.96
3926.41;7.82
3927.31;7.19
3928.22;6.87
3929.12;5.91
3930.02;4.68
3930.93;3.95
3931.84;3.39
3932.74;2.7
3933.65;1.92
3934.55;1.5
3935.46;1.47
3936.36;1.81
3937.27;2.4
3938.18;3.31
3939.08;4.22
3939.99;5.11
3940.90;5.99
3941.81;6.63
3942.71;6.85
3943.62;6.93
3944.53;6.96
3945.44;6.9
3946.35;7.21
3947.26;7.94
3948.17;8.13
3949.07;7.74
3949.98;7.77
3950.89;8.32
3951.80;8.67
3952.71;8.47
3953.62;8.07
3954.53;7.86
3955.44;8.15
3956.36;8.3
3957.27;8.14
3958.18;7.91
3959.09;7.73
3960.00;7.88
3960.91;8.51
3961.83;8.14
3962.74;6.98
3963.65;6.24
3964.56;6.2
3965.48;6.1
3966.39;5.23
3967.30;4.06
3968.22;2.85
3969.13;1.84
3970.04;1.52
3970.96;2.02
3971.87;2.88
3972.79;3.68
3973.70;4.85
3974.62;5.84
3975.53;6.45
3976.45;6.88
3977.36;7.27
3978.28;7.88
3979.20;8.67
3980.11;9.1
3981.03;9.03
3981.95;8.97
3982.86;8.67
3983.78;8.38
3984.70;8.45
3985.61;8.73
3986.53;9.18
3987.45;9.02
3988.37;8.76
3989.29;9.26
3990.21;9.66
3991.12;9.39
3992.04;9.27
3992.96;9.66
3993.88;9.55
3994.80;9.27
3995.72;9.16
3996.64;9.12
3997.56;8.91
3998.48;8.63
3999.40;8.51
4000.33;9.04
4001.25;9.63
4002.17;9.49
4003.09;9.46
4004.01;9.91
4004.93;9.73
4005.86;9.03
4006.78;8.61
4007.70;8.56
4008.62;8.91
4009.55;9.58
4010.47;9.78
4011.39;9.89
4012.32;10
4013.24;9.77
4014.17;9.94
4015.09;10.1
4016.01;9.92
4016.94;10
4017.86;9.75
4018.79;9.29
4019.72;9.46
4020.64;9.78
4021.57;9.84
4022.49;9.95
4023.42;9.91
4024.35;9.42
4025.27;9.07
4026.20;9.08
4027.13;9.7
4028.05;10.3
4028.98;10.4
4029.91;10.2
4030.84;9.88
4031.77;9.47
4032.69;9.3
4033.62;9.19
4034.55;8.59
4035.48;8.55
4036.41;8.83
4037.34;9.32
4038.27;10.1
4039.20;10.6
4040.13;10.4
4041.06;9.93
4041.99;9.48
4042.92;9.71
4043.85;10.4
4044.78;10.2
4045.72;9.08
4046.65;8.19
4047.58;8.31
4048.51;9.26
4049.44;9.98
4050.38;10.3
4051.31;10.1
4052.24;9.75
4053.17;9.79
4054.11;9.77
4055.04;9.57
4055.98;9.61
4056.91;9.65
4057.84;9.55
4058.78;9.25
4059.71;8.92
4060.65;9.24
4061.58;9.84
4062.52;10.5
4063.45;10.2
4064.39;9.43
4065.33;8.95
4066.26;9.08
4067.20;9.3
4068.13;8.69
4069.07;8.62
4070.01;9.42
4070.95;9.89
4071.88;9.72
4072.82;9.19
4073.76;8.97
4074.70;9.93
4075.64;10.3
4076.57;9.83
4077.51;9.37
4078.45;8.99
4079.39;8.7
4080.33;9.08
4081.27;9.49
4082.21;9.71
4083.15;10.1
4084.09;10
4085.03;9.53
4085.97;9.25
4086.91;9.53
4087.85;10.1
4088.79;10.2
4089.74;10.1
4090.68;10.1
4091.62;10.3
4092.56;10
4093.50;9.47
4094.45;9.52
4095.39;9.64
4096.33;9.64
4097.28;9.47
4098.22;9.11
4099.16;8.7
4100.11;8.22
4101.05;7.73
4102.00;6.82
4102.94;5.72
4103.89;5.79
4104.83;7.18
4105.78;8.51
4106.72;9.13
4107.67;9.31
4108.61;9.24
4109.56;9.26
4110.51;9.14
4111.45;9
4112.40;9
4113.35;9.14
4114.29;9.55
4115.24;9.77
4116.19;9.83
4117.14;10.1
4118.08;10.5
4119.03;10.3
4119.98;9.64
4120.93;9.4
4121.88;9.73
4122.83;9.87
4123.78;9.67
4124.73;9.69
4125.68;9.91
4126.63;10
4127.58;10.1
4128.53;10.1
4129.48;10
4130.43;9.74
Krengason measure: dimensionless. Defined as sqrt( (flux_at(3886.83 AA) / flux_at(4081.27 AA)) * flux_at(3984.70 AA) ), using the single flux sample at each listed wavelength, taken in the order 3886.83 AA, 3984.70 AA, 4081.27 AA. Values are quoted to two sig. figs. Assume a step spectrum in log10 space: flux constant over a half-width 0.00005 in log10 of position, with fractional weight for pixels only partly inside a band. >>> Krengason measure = 2.5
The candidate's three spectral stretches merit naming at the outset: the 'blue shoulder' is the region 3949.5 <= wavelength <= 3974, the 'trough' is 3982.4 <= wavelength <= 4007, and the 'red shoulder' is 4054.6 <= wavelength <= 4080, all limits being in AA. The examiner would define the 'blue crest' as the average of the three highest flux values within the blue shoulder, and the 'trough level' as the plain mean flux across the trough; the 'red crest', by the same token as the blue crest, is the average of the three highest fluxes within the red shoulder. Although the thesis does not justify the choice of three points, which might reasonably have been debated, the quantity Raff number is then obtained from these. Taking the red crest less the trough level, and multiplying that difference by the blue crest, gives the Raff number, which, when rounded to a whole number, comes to 10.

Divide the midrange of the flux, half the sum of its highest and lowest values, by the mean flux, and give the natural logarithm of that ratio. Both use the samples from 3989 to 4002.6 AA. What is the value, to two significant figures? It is -0.017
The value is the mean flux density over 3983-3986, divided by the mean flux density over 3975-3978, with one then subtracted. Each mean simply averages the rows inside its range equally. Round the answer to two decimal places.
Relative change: 0.24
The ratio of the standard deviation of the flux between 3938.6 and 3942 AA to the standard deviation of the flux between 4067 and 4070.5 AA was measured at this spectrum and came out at 2.6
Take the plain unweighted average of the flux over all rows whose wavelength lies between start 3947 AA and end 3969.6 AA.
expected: 7.1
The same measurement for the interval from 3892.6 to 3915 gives 8.1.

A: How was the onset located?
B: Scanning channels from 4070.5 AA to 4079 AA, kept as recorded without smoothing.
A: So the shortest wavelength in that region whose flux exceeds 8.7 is 4070.95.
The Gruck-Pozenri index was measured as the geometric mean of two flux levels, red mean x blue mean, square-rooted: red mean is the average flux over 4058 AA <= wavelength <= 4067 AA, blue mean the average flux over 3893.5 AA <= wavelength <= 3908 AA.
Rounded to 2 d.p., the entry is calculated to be 8.65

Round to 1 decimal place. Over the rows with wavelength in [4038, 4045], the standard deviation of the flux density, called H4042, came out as 0.4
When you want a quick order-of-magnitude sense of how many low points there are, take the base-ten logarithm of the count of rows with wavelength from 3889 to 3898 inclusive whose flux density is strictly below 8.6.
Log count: 1.00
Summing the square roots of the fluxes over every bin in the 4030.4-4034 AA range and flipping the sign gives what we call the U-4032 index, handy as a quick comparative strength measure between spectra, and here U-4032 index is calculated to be -12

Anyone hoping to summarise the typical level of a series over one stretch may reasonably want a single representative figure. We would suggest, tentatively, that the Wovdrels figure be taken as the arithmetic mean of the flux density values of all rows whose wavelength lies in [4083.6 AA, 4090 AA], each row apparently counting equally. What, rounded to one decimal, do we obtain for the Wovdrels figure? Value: 9.8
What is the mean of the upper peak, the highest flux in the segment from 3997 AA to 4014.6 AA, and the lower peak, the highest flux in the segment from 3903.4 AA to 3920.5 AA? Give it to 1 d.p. 9.7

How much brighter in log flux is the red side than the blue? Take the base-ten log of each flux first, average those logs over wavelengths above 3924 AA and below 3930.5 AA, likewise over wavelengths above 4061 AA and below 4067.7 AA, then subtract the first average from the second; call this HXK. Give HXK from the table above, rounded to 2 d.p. 0.15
